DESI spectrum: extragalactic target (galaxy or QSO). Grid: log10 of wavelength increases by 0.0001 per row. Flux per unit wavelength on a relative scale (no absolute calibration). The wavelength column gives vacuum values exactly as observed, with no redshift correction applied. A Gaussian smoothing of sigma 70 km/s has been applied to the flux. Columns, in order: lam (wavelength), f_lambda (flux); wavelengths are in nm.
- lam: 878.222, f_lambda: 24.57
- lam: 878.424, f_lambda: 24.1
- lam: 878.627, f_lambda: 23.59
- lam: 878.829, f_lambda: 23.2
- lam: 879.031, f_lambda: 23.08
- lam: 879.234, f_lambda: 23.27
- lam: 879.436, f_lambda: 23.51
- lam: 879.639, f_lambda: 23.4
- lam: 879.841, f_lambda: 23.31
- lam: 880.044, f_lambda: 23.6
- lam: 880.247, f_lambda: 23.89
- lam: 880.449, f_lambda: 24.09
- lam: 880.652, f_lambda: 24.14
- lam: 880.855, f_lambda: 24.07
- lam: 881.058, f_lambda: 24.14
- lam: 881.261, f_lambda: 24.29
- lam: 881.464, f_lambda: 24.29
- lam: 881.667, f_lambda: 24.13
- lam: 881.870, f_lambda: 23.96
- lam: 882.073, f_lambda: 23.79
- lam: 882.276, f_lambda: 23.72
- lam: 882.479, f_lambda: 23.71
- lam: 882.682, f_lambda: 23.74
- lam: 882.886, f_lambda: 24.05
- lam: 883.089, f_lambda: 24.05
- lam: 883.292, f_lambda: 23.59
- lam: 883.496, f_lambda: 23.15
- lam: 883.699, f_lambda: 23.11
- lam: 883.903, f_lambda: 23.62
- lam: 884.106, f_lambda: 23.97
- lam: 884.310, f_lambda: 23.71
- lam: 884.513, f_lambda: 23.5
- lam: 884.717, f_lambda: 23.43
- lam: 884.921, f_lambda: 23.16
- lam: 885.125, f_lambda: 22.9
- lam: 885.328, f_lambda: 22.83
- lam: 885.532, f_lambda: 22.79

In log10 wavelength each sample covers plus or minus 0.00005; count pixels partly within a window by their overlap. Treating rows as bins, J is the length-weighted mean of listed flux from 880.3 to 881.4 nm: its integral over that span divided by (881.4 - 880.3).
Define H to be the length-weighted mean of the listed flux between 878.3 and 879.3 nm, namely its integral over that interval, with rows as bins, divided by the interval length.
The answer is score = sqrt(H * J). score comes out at 23.80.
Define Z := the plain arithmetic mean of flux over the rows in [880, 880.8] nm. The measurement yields 23.9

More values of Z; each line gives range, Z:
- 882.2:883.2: 23.9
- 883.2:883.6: 23.4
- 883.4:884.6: 23.5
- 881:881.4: 24.2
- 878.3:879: 23.6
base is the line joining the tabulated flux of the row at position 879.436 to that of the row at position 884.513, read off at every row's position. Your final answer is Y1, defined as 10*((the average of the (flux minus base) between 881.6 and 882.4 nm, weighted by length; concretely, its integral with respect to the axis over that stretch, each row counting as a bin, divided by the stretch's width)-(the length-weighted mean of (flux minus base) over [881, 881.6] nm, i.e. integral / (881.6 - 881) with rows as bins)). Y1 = -4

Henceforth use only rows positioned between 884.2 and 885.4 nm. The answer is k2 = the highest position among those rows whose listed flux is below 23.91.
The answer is 885.328 nm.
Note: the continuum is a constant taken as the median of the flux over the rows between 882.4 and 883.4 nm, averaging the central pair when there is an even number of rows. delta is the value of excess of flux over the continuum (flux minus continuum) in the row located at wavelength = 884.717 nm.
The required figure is -0.31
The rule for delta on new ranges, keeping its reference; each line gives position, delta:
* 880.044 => -0.14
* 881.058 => 0.40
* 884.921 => -0.58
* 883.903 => -0.12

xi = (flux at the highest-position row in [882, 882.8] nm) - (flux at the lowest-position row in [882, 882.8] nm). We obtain -0.05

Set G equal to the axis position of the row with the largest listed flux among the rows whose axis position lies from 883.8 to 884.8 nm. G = 884.106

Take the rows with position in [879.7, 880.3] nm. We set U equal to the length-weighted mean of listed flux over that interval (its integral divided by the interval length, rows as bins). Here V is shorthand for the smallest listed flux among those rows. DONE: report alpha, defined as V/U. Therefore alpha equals 0.990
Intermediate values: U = 23.6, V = 23.31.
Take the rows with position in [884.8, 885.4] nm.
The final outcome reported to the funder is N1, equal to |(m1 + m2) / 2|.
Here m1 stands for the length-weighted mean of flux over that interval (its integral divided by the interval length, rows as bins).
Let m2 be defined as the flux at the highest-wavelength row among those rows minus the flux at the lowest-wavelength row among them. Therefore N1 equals 11.3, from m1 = 23.0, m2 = -0.33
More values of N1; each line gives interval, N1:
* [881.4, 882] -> 11.9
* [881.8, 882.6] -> 11.8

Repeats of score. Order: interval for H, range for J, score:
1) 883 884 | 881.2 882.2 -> 23.78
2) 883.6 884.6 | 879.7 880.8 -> 23.70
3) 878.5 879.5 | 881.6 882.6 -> 23.60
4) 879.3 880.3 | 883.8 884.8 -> 23.58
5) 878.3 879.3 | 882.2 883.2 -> 23.67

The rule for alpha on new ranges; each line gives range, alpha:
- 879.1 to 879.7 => 0.996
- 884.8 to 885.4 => 0.993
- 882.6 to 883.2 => 0.991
